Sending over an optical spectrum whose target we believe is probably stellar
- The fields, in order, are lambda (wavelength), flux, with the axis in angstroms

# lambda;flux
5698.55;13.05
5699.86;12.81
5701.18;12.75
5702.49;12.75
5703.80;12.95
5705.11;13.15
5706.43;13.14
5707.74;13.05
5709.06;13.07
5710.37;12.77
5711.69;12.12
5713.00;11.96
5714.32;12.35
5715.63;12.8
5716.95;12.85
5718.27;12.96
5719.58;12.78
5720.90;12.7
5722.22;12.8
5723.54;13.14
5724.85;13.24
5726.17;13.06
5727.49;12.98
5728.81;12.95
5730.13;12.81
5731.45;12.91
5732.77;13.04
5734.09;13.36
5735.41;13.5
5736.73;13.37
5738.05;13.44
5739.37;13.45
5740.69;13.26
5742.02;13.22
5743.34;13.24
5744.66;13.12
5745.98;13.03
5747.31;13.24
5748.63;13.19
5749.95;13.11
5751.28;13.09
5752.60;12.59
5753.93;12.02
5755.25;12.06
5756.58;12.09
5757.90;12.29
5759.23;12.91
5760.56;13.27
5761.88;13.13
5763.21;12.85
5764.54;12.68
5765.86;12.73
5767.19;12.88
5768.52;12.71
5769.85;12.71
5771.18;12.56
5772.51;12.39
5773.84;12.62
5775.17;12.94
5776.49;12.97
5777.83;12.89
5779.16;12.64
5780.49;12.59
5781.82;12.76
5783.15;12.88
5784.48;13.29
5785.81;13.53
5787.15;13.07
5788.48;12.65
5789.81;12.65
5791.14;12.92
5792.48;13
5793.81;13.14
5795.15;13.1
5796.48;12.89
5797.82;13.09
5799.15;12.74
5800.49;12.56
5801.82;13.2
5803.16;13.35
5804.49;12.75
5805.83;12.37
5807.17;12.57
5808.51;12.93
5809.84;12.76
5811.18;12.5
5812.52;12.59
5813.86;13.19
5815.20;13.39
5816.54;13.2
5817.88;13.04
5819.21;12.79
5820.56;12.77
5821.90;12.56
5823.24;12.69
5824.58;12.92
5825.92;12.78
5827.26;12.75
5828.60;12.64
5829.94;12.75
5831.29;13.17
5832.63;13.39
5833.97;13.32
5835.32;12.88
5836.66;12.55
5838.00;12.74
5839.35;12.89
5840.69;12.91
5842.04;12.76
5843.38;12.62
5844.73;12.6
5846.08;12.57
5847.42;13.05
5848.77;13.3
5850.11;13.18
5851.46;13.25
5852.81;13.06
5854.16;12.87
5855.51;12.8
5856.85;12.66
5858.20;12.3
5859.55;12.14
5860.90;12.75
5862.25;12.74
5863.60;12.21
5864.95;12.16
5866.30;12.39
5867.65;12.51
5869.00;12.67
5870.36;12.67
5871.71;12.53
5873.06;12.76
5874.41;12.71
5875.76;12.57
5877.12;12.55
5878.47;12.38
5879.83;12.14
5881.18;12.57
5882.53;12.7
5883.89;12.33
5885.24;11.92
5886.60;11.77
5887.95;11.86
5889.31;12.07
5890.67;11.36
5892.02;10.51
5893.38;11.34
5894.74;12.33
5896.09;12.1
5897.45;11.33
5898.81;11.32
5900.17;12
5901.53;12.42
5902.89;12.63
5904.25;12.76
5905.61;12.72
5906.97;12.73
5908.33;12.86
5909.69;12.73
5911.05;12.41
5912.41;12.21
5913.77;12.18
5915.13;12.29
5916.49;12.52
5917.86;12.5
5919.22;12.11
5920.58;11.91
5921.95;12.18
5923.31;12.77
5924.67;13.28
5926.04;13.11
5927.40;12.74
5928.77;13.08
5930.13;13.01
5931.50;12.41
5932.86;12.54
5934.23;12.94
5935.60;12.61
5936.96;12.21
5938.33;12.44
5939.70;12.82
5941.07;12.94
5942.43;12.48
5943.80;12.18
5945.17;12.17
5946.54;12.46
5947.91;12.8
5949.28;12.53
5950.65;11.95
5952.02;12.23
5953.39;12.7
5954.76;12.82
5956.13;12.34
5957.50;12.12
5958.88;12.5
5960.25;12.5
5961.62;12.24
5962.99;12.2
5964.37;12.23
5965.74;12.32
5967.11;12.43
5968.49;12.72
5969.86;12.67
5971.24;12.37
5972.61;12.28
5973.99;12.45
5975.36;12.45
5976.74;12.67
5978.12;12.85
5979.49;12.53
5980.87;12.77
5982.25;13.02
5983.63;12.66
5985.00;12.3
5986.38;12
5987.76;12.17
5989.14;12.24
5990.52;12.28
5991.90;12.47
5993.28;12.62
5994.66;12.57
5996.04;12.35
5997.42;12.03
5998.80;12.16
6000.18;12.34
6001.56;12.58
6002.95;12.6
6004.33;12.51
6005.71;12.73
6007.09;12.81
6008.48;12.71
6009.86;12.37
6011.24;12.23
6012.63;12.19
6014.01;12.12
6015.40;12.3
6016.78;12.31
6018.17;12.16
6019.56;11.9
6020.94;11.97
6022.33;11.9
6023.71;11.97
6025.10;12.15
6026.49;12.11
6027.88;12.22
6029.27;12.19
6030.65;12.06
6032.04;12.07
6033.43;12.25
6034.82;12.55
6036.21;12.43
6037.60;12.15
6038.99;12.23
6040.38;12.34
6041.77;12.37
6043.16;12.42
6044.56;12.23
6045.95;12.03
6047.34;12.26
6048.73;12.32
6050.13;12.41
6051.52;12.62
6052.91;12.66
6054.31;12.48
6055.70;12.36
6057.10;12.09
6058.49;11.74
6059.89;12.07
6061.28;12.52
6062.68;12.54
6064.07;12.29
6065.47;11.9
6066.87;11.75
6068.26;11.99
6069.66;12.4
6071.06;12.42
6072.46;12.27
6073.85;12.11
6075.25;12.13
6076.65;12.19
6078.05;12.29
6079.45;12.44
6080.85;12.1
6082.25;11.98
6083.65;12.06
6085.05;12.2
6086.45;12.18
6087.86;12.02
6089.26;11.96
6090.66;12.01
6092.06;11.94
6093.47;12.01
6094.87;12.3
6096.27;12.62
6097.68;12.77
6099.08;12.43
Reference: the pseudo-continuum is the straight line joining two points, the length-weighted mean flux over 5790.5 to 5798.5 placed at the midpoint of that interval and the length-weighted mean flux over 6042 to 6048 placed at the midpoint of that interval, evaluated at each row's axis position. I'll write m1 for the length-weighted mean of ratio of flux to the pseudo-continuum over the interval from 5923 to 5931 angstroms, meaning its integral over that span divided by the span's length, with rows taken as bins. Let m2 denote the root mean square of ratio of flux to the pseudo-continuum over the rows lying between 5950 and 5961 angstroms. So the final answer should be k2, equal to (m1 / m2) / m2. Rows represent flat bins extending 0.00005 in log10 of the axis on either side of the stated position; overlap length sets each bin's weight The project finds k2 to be 1.05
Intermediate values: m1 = 1.03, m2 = 0.99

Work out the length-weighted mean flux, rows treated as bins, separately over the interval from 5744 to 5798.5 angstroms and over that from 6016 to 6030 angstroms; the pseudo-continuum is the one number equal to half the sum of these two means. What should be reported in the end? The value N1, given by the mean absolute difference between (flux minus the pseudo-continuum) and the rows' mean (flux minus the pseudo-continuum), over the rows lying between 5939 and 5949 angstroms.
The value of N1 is 0.26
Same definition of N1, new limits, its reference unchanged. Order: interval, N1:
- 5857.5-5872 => 0.20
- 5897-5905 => 0.53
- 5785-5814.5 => 0.25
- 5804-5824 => 0.23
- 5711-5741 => 0.30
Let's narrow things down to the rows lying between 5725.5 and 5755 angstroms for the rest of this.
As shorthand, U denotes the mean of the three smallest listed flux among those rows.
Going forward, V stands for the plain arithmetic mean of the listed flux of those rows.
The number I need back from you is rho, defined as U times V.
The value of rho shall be 163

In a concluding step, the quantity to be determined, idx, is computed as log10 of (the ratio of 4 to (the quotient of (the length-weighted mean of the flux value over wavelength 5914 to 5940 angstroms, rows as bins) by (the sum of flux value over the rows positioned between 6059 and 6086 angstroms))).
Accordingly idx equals 1.87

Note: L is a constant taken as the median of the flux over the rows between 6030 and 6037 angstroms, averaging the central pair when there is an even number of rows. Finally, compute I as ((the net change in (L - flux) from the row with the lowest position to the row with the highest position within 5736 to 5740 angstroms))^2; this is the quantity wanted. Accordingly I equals 0.01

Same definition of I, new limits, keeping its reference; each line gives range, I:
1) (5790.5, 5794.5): 0.05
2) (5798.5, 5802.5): 0.21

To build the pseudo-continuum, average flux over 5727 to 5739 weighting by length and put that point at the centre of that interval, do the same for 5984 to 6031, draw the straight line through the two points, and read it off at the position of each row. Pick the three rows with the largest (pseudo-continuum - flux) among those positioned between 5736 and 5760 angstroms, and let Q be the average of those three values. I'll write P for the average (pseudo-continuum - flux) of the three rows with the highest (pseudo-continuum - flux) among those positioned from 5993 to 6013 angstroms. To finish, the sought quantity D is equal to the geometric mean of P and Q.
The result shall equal 0.43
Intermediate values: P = 0.18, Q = 1.0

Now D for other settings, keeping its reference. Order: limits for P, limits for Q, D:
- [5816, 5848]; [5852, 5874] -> 0.40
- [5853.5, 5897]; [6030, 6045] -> 0.42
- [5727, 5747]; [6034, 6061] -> 0.23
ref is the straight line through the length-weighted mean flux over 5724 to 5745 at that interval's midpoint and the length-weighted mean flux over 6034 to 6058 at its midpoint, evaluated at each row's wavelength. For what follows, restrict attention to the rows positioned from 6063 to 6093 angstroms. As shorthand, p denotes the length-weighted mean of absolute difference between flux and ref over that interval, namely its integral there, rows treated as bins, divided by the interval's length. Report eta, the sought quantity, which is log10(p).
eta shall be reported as -0.75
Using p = 0.18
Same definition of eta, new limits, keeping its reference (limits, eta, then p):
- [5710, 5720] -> -0.17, 0.68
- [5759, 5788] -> -0.52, 0.30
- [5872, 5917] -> -0.26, 0.55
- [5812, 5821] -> -0.62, 0.24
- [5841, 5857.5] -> -0.65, 0.22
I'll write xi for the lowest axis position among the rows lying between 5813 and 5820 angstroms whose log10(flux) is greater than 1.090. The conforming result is 5813.86 angstroms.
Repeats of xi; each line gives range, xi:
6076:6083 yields 6079.45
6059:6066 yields 6061.28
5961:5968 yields 5965.74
